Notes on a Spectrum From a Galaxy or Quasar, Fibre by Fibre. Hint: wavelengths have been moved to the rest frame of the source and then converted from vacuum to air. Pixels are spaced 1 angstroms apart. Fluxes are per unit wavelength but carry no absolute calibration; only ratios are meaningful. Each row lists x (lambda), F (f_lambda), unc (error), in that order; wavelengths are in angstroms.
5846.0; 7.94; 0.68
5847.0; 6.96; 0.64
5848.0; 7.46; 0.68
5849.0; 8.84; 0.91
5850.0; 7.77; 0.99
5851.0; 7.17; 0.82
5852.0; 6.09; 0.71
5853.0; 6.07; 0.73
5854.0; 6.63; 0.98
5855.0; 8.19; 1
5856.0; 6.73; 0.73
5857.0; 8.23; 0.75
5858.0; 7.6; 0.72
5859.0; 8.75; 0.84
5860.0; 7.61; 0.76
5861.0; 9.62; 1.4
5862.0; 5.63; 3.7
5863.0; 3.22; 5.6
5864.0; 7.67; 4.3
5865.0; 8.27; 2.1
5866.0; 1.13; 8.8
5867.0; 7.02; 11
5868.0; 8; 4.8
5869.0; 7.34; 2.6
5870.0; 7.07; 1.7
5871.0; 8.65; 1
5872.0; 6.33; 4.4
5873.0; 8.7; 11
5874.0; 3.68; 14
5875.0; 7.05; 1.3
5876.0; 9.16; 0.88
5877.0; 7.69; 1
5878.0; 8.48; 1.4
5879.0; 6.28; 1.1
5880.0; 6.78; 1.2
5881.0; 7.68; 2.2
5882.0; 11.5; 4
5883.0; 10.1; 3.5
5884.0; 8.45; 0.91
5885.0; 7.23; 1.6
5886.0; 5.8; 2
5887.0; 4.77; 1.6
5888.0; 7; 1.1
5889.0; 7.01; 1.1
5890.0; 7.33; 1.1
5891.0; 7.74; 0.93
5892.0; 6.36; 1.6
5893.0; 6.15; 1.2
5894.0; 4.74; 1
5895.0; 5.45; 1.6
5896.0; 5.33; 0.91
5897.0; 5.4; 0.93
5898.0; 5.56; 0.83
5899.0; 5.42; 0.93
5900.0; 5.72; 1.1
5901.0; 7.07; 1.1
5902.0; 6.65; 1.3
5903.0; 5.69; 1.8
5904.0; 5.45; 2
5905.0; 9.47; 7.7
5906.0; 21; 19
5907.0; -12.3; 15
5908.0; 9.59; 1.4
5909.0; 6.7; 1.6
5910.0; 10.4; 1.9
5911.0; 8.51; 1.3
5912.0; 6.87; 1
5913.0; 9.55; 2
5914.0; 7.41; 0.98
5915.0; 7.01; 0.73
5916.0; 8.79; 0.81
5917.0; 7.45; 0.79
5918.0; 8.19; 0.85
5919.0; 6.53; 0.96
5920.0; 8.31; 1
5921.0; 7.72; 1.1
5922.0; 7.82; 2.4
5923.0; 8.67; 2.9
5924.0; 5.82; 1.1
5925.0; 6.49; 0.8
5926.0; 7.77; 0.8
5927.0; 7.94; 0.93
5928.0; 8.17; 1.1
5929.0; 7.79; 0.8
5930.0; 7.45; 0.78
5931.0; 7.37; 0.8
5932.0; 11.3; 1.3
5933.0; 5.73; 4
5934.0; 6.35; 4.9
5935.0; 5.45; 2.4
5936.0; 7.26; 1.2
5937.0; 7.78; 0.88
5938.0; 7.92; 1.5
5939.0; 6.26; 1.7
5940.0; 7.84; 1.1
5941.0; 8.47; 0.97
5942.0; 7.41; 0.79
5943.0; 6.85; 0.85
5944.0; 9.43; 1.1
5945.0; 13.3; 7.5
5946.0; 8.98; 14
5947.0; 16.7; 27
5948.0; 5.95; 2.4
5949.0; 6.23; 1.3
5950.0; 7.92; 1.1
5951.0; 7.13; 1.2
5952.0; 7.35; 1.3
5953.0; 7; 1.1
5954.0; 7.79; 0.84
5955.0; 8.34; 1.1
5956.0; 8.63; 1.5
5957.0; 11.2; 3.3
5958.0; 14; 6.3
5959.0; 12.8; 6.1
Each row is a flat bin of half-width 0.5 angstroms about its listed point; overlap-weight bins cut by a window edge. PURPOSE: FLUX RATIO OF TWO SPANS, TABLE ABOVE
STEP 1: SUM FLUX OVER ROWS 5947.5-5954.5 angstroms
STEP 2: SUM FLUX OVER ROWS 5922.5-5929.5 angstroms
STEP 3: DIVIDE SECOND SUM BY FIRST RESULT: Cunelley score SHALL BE 1.07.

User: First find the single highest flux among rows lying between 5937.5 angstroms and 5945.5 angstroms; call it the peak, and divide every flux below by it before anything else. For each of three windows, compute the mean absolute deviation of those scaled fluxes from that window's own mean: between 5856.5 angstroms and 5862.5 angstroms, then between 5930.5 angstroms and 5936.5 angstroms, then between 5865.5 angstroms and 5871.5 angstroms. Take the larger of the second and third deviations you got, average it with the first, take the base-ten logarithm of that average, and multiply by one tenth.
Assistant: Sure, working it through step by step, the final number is -0.0984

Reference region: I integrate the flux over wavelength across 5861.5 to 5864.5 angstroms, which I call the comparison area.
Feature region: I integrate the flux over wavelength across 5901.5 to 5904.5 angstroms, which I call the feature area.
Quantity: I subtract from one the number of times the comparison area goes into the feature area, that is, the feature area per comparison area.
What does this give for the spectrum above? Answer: -0.1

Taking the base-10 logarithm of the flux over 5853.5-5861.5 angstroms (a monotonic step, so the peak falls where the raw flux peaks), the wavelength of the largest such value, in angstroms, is 5861.0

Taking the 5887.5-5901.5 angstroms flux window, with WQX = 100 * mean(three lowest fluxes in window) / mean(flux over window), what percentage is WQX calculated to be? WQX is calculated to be 84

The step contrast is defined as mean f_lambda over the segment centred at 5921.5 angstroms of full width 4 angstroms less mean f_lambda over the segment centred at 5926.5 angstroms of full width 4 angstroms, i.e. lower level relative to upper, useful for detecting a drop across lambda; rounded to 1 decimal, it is 0.5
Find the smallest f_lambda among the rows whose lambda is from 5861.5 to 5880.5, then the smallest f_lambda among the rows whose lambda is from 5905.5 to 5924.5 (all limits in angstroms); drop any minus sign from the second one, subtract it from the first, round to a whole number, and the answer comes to -11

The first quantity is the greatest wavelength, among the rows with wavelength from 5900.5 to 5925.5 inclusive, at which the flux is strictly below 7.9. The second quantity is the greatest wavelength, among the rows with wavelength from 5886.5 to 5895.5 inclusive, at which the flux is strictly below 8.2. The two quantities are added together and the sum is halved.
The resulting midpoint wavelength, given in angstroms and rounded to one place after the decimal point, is 5910.0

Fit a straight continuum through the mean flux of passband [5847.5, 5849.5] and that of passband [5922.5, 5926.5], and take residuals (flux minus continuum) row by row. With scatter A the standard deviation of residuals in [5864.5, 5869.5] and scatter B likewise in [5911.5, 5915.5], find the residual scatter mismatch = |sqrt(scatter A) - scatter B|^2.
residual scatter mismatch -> 0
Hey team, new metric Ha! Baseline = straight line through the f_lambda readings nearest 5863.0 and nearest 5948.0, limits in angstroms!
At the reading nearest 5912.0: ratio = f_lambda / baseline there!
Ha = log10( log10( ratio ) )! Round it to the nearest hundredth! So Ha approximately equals -0.81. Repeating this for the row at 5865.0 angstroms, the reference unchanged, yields -0.40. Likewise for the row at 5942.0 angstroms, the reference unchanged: -0.96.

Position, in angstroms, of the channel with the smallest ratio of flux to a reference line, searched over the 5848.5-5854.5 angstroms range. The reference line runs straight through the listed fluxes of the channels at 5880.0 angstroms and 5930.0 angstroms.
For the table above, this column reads 5853.0 angstroms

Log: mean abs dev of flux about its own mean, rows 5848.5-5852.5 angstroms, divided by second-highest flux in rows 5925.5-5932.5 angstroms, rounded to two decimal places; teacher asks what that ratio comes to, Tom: 0.10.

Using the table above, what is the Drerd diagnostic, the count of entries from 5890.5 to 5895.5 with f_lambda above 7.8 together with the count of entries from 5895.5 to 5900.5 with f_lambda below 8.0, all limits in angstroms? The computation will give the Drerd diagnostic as 5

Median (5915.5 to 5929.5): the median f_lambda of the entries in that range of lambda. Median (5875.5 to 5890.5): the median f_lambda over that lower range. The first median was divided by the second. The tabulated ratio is 1.06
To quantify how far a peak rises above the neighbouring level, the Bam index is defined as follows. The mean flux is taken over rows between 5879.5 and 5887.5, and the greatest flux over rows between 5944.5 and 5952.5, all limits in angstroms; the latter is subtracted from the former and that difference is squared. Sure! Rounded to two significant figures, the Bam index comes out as 79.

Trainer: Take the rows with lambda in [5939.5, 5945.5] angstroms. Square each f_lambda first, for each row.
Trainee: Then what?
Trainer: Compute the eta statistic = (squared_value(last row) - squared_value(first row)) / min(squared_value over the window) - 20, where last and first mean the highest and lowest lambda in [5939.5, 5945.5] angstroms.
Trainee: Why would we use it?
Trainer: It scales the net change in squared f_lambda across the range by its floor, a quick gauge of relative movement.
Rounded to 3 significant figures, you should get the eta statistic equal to -17.5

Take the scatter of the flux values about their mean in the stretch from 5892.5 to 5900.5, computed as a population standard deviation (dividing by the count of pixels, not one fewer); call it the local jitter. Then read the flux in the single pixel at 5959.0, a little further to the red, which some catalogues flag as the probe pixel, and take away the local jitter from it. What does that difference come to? 12.4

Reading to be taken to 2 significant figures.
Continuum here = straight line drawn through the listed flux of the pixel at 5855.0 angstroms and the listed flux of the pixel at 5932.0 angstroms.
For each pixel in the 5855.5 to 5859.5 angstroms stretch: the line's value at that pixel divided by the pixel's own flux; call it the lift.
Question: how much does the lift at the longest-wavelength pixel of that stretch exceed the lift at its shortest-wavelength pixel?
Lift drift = -0.27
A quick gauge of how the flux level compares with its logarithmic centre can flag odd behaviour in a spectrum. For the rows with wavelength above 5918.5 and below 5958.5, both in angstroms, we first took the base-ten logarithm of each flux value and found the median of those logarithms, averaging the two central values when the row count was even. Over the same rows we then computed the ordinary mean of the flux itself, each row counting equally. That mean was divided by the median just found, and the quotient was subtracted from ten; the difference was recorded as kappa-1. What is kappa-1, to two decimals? 0.84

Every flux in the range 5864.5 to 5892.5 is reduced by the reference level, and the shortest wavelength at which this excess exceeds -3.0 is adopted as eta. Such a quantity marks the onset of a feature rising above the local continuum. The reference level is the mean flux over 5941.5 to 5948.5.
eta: 5865.0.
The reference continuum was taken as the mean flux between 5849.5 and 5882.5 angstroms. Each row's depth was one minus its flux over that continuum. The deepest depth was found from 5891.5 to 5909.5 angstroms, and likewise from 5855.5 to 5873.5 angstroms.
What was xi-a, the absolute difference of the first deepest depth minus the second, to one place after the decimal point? 1.9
